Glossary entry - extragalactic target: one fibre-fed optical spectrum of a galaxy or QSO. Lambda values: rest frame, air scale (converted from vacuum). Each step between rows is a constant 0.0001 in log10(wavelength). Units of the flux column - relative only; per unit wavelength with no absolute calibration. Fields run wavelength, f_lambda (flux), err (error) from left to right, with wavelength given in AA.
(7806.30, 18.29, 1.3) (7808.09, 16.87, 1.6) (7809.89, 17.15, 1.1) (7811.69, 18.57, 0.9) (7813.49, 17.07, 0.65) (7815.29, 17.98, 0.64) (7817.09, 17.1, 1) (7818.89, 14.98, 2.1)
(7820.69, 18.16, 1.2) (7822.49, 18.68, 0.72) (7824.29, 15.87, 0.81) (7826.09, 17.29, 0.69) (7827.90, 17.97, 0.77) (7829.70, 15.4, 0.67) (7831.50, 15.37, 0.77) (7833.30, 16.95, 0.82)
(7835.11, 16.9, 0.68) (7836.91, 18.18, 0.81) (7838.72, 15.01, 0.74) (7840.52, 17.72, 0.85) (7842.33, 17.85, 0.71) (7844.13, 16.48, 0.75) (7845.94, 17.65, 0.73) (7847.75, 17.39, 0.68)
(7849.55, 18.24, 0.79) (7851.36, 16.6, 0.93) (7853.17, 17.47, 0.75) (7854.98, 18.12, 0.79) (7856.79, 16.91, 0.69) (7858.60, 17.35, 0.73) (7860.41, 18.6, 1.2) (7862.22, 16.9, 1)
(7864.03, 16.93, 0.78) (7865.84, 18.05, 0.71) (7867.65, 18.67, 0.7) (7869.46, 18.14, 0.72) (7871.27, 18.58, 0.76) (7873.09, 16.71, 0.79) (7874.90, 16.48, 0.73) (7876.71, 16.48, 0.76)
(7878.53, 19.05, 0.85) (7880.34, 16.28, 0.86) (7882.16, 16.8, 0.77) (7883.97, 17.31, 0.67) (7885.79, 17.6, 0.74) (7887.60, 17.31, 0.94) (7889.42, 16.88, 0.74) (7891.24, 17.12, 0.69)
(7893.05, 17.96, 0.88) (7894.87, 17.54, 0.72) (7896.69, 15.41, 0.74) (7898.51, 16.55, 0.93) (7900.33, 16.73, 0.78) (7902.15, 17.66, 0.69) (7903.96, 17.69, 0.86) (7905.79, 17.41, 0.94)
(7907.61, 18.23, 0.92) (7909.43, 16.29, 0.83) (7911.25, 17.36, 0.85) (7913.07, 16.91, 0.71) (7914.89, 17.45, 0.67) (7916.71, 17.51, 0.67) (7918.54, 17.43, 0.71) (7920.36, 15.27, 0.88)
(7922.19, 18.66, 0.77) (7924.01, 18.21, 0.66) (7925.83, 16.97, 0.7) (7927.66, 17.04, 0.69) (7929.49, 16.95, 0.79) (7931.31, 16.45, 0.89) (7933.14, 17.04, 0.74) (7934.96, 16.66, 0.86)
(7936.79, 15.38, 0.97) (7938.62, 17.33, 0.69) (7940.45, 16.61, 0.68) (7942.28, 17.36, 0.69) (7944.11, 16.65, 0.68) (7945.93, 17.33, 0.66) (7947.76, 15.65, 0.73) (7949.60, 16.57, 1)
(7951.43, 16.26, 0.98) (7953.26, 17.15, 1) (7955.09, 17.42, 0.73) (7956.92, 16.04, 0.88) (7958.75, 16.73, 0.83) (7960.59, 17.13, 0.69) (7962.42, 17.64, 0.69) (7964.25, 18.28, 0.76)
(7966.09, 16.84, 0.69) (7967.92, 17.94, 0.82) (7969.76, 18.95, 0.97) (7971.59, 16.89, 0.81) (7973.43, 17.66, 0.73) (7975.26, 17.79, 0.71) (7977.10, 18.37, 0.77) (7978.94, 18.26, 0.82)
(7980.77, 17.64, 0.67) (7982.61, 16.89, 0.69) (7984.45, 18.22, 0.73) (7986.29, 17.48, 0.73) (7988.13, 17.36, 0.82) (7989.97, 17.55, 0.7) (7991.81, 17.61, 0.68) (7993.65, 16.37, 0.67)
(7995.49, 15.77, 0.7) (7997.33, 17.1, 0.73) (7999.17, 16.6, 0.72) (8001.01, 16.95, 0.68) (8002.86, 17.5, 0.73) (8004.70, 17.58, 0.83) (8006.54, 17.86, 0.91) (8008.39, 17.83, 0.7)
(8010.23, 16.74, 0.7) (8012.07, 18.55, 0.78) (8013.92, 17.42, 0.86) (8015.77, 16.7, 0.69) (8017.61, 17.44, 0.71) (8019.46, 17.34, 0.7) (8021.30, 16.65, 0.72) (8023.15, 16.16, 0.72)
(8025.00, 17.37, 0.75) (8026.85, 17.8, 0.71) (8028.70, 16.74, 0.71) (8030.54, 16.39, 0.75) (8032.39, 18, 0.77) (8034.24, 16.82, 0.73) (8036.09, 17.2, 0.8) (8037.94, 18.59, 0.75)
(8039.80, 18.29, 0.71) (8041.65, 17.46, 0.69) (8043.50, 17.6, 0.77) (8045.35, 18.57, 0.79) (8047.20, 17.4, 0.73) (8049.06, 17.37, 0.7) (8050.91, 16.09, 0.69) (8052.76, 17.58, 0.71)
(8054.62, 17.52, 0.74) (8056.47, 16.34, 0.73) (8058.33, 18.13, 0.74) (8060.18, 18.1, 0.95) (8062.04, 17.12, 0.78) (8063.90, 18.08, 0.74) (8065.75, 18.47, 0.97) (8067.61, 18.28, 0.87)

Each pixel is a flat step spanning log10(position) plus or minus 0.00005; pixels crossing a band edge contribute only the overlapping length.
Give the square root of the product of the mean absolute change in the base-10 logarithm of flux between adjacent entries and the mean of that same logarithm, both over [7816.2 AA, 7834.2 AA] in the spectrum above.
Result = 0.23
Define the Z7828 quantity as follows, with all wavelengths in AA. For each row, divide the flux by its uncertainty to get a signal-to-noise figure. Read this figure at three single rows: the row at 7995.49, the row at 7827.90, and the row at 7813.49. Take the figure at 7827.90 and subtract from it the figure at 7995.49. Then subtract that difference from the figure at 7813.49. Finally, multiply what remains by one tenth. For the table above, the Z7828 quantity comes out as 2.55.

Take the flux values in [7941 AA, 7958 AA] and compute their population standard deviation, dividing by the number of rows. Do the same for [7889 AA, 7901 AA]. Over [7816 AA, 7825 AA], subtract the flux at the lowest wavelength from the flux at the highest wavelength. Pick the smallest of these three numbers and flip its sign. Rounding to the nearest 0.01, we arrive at 1.23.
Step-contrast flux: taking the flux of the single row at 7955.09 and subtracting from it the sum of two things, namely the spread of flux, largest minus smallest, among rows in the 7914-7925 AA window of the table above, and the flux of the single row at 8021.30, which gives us -2.6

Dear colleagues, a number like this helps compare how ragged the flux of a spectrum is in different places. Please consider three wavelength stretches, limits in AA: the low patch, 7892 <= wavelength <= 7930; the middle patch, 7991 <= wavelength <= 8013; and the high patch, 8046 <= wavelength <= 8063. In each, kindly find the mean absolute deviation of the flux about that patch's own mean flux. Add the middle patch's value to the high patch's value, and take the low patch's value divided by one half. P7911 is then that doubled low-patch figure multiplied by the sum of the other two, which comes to 1.45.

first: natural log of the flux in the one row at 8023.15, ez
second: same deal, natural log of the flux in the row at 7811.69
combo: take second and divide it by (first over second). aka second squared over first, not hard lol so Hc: 3.07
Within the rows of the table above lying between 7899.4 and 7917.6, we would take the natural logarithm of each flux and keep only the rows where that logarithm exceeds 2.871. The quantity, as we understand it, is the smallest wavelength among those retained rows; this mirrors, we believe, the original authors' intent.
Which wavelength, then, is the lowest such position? 7902.15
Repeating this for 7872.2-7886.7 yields 7878.53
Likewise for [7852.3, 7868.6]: 7854.98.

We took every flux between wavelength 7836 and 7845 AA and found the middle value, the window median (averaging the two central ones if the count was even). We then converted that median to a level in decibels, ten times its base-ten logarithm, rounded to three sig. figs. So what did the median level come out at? 12.5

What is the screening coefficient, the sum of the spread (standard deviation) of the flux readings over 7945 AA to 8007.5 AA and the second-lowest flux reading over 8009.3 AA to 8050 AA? 17.1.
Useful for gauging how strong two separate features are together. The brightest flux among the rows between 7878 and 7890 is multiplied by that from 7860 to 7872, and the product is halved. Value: 178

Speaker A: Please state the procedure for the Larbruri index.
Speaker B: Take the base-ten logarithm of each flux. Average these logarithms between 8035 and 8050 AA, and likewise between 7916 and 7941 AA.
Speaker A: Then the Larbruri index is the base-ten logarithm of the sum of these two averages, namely 0.394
